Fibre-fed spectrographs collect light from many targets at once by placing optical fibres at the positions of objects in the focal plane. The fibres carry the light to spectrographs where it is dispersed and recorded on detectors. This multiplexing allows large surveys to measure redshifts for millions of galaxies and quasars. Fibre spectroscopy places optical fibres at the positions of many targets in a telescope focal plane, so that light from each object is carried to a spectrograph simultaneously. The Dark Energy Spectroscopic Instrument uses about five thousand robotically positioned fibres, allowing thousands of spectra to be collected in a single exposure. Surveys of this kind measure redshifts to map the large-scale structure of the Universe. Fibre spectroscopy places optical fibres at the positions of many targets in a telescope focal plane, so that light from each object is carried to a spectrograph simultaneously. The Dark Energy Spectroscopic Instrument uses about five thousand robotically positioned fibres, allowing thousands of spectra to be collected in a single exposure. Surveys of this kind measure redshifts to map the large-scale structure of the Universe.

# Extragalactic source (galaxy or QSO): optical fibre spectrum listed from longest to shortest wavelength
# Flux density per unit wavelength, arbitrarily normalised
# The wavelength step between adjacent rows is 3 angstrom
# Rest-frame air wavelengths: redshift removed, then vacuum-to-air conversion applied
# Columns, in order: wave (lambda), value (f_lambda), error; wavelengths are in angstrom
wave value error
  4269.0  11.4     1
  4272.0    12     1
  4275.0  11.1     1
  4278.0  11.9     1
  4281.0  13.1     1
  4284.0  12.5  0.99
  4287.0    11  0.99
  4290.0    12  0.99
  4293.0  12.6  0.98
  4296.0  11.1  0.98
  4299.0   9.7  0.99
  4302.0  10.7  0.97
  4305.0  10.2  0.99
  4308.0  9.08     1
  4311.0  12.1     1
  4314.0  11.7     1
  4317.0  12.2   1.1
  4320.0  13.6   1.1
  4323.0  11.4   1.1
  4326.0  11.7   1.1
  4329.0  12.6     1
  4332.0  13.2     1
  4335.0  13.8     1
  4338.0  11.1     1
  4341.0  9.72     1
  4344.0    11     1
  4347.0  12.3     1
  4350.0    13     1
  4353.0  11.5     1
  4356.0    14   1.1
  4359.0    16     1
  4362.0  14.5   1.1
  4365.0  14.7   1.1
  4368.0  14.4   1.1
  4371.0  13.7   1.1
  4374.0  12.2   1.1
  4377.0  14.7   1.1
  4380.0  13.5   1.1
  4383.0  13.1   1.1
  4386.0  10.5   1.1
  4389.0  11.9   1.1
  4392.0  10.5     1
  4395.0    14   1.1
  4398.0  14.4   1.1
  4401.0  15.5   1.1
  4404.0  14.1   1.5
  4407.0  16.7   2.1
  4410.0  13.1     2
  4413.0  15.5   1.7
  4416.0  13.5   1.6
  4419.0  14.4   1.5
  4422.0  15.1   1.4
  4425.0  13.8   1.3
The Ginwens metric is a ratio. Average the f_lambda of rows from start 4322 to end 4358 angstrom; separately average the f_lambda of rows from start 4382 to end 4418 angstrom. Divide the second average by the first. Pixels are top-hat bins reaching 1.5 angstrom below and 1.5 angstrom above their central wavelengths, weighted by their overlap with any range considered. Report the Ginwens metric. 1.12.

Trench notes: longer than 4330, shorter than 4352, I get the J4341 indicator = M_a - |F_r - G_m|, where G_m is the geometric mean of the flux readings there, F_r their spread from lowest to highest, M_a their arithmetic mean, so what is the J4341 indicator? 4.16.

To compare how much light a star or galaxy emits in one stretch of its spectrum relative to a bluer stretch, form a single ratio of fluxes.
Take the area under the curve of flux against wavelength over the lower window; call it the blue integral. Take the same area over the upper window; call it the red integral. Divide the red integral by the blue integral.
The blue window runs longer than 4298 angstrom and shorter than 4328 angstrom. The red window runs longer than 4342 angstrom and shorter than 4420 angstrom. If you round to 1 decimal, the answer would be 3.1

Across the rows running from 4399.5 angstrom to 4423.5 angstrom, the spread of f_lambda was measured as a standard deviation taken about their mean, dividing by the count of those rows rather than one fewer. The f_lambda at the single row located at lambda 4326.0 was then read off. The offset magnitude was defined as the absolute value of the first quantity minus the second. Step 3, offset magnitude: 10.6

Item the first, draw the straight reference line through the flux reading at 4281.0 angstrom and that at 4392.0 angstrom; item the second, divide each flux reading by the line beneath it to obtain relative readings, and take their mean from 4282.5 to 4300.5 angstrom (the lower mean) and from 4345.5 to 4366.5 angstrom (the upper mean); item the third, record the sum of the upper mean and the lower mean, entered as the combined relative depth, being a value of 2.10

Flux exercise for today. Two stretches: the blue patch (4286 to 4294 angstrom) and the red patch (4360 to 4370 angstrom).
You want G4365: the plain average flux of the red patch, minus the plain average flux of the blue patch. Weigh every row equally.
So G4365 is 2.7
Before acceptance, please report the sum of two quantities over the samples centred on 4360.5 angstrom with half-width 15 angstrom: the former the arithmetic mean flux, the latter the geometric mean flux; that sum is 27.2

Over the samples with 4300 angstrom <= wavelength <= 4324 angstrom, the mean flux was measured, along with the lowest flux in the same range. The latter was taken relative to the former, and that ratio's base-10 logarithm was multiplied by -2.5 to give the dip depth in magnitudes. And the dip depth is 0.24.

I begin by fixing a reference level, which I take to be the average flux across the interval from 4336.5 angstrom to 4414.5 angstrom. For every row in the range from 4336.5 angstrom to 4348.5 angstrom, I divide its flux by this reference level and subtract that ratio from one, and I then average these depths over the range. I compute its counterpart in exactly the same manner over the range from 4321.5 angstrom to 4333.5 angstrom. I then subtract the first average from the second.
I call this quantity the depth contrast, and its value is -0.090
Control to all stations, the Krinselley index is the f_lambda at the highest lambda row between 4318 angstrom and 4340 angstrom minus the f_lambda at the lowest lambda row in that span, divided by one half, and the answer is -5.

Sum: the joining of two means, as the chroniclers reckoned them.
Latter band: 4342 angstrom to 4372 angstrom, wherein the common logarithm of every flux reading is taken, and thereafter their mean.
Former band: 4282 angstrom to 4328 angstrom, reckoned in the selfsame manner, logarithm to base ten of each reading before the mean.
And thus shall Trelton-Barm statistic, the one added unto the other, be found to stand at 2.18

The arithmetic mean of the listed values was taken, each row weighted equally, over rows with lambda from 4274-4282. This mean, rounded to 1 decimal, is 12.0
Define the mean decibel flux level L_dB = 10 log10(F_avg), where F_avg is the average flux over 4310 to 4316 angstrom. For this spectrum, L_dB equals 10.76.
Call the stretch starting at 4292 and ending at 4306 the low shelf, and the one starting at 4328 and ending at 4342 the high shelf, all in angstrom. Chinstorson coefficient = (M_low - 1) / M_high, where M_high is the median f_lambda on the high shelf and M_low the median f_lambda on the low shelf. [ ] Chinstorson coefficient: 0.770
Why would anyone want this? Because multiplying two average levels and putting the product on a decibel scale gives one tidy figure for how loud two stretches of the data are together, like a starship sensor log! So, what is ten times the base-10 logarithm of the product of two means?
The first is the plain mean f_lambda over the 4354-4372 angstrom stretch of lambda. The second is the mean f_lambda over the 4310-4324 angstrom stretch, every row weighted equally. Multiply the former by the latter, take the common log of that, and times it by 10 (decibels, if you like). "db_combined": 22.5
